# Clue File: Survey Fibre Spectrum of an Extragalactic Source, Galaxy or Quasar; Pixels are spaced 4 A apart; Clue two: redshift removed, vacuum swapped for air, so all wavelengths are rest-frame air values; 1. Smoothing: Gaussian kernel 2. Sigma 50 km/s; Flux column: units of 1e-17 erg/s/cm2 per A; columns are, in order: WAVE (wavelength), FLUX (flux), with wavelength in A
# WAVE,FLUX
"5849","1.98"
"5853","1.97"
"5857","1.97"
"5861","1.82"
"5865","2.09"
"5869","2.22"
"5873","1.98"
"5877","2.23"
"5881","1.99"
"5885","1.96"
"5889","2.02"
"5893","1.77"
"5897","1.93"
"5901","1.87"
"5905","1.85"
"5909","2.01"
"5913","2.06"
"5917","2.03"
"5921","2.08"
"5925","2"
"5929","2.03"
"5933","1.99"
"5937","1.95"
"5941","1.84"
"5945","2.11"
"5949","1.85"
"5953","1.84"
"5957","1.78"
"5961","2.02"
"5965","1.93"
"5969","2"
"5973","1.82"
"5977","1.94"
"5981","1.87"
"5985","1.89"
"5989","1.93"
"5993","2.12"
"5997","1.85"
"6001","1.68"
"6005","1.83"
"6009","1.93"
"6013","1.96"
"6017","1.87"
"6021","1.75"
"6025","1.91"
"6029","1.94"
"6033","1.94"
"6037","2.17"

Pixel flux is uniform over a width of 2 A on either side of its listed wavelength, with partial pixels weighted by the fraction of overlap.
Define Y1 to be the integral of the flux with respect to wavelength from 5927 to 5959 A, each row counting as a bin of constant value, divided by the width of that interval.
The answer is 1.92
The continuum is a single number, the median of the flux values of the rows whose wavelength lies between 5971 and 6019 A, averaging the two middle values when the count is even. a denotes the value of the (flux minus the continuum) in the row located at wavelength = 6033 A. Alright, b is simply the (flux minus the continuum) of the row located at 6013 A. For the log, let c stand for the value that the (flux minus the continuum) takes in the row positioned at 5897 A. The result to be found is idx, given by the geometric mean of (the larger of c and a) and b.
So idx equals 0.07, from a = 0.06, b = 0.080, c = 0.05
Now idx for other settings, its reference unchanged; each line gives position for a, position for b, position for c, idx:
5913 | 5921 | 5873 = 0.19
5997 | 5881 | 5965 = 0.07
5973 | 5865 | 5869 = 0.27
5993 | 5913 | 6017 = 0.21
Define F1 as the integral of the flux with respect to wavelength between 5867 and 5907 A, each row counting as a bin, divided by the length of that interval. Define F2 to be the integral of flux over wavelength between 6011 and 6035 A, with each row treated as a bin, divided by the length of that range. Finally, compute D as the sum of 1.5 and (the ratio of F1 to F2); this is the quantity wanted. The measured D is 2.55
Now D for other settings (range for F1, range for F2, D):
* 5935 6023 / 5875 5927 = 2.46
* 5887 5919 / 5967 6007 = 2.53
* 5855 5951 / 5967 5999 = 2.53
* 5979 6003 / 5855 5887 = 2.43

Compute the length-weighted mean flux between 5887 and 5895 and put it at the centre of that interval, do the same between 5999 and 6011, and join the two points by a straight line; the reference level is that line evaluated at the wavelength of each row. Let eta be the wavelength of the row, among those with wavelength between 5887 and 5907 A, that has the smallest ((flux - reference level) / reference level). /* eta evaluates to 5893 A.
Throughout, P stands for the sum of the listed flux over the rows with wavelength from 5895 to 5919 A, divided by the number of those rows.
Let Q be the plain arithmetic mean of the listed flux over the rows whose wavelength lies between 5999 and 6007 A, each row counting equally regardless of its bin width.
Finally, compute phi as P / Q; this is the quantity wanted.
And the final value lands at 1.116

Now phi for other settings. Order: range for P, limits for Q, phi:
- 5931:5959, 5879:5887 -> 0.966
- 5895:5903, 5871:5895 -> 0.954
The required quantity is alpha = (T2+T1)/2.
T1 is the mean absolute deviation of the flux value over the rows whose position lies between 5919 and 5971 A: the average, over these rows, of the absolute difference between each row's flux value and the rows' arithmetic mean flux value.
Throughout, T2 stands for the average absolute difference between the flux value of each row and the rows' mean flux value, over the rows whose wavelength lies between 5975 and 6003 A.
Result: 0.0844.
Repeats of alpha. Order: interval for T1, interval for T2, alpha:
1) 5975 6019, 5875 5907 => 0.0845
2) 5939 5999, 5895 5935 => 0.0715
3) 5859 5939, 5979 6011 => 0.0815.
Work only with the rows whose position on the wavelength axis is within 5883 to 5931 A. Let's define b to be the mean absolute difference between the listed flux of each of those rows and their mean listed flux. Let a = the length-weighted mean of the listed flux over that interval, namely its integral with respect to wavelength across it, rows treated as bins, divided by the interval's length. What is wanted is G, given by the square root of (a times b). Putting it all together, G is 0.387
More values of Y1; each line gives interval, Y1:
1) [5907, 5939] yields 2.02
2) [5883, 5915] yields 1.93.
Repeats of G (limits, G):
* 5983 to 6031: 0.381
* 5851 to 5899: 0.438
